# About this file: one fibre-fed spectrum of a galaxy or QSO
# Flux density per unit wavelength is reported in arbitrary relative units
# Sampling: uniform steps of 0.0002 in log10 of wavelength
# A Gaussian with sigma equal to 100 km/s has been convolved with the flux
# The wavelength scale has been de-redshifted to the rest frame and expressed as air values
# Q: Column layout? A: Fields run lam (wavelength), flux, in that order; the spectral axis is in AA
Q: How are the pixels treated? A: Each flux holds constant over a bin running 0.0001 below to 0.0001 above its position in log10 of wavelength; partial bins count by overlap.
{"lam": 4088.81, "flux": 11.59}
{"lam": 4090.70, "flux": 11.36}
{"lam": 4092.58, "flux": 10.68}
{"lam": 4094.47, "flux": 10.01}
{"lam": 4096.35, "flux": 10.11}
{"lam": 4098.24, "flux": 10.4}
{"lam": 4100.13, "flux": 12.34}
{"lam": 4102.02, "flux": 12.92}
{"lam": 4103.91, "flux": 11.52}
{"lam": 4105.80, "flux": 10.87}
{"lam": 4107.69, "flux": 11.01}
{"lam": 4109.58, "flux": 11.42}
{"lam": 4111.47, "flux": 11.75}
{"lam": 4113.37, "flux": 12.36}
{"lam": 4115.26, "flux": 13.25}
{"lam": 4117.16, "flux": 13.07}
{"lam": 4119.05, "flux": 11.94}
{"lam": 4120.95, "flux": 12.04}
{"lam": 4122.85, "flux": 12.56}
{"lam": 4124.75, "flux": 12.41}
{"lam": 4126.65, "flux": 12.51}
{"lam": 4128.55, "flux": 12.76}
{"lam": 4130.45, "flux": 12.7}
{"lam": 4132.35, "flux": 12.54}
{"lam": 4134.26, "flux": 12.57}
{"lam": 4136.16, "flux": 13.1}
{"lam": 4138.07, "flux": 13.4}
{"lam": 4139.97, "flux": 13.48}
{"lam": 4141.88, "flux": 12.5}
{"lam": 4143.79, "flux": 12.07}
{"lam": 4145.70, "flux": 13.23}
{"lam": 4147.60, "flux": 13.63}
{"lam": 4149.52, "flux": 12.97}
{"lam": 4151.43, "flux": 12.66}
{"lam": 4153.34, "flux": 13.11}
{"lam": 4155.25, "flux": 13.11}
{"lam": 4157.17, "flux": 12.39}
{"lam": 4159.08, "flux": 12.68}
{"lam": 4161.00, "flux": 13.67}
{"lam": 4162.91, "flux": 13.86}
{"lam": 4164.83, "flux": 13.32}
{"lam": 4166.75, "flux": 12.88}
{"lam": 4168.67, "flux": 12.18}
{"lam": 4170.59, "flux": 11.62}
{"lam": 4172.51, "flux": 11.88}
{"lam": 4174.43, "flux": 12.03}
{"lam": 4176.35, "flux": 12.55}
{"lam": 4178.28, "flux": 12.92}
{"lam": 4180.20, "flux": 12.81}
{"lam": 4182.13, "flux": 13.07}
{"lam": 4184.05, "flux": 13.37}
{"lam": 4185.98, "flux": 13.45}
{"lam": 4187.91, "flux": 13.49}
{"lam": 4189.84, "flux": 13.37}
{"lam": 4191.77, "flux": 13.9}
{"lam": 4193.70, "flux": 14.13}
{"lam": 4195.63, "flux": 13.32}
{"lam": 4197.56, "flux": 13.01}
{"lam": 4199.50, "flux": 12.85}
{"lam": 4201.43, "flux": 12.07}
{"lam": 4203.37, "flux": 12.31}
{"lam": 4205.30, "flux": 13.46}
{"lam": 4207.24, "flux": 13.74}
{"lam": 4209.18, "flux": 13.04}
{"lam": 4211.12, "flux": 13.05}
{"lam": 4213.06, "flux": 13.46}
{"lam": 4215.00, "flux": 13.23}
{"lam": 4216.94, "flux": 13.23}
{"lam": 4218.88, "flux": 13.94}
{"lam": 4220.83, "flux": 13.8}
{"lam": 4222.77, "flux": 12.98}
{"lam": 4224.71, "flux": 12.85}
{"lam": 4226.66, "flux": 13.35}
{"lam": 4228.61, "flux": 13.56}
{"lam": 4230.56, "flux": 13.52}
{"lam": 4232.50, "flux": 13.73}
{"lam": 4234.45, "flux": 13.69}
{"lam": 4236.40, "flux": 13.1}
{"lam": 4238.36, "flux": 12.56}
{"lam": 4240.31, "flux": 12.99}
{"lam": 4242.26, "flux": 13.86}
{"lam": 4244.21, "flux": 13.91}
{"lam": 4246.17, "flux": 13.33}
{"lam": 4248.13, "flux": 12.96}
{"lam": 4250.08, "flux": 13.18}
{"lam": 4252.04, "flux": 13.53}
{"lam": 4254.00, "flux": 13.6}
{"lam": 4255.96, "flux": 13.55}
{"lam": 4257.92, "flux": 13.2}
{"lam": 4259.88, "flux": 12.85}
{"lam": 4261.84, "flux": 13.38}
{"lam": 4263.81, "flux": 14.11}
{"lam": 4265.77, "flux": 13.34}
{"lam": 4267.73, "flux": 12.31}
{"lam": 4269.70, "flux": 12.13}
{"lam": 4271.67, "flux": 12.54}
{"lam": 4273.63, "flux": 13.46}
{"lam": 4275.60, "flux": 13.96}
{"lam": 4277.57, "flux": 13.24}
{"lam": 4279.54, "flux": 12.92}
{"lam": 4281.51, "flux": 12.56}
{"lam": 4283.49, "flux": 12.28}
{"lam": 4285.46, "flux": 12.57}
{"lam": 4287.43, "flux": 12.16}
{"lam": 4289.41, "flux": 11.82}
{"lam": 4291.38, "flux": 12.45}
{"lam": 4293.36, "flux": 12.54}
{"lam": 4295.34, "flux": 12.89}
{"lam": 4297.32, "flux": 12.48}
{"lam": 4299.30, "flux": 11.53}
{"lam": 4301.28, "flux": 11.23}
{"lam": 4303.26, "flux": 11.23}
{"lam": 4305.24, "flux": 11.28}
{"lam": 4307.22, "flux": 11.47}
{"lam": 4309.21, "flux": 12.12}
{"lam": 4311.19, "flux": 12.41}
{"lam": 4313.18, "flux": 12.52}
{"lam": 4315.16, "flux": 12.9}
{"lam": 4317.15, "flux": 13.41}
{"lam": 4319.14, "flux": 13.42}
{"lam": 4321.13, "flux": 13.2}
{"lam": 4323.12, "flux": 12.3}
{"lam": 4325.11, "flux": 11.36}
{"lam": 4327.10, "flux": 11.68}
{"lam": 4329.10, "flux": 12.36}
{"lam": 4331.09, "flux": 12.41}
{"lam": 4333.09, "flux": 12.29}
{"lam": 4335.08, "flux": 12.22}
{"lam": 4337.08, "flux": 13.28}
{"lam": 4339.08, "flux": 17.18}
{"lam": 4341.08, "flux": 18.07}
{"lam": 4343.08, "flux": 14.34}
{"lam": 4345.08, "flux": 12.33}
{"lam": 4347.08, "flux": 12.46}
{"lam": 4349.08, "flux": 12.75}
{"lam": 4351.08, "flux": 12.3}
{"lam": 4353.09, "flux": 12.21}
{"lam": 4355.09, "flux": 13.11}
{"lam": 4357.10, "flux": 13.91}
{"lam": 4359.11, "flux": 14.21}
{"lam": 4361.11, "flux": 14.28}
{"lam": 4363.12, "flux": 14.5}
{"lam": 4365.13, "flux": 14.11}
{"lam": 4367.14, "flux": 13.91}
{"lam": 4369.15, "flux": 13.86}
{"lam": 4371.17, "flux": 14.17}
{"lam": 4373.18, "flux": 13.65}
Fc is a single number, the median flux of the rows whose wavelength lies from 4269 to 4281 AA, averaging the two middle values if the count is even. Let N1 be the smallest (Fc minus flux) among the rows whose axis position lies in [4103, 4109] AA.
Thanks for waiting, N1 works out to 1.6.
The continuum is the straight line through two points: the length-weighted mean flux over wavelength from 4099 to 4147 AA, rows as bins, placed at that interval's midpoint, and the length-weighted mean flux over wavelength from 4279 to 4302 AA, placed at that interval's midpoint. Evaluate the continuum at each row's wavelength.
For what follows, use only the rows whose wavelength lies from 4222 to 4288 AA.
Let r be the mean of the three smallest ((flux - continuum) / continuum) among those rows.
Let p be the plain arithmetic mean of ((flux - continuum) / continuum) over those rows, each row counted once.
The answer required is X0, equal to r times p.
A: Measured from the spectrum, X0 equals -0.0006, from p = 0.07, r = -0.01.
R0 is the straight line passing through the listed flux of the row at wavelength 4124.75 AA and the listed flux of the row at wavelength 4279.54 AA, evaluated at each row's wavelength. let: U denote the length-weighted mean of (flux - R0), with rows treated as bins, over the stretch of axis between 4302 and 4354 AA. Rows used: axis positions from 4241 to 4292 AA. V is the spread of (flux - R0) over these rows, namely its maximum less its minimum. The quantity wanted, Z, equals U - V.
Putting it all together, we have -2.6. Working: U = -0.26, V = 2.4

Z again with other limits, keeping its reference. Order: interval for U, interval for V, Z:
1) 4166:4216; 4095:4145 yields -2.9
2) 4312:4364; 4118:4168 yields -1.6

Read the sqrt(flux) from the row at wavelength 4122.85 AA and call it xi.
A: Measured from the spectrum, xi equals 3.54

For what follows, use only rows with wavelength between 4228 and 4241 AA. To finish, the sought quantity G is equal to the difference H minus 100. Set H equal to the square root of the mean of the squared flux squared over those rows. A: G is 78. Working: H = 177.6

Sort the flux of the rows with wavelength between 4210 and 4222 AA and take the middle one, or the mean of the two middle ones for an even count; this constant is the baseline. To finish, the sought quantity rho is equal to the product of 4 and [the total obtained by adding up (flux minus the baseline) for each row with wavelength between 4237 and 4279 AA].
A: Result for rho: -9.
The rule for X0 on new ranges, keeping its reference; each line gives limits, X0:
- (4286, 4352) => -0.0029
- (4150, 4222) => -0.0024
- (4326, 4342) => -0.0018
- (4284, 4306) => 0.0018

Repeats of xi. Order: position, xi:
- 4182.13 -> 3.62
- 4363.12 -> 3.81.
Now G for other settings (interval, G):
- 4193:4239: 76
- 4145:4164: 73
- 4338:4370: 103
